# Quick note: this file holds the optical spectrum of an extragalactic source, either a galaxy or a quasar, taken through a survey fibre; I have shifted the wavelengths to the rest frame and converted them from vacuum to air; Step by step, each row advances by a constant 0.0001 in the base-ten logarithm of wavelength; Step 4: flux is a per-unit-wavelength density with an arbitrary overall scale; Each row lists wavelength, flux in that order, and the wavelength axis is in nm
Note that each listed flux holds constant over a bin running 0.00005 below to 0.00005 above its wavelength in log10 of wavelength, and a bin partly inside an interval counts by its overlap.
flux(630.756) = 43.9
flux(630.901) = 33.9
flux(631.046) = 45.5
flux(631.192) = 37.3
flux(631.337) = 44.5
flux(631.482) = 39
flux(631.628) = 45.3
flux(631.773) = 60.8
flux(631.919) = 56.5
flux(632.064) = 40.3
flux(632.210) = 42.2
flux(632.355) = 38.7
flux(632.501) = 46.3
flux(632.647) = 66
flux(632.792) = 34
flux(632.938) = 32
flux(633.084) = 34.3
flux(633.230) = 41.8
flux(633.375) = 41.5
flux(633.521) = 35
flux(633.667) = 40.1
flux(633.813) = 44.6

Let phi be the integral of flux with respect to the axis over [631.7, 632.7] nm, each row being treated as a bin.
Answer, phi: 50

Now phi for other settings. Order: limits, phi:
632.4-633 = 27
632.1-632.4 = 12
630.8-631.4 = 24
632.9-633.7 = 30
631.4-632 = 30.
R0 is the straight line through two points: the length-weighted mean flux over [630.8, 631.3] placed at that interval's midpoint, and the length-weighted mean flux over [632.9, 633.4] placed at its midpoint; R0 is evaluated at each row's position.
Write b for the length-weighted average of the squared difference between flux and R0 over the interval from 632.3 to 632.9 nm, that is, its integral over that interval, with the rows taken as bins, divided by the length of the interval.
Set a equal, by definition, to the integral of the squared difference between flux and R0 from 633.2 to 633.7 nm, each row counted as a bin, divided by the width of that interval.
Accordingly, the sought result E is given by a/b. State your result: 0.1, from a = 13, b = 213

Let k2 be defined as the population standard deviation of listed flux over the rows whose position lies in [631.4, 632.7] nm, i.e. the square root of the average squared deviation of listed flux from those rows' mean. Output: 10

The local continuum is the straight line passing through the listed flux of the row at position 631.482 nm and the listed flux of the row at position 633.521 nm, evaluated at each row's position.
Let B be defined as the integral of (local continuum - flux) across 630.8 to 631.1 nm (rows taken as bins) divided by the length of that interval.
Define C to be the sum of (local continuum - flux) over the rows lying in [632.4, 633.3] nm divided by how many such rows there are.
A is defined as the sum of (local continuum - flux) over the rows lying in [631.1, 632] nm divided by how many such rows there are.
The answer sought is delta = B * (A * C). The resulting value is 16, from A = -8.4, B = 0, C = -6.1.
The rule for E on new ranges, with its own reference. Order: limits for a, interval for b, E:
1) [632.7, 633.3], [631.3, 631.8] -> 0.4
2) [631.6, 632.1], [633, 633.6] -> 17.8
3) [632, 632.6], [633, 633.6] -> 4.0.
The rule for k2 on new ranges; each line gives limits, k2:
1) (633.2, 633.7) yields 3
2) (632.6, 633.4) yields 12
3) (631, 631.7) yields 3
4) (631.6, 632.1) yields 8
